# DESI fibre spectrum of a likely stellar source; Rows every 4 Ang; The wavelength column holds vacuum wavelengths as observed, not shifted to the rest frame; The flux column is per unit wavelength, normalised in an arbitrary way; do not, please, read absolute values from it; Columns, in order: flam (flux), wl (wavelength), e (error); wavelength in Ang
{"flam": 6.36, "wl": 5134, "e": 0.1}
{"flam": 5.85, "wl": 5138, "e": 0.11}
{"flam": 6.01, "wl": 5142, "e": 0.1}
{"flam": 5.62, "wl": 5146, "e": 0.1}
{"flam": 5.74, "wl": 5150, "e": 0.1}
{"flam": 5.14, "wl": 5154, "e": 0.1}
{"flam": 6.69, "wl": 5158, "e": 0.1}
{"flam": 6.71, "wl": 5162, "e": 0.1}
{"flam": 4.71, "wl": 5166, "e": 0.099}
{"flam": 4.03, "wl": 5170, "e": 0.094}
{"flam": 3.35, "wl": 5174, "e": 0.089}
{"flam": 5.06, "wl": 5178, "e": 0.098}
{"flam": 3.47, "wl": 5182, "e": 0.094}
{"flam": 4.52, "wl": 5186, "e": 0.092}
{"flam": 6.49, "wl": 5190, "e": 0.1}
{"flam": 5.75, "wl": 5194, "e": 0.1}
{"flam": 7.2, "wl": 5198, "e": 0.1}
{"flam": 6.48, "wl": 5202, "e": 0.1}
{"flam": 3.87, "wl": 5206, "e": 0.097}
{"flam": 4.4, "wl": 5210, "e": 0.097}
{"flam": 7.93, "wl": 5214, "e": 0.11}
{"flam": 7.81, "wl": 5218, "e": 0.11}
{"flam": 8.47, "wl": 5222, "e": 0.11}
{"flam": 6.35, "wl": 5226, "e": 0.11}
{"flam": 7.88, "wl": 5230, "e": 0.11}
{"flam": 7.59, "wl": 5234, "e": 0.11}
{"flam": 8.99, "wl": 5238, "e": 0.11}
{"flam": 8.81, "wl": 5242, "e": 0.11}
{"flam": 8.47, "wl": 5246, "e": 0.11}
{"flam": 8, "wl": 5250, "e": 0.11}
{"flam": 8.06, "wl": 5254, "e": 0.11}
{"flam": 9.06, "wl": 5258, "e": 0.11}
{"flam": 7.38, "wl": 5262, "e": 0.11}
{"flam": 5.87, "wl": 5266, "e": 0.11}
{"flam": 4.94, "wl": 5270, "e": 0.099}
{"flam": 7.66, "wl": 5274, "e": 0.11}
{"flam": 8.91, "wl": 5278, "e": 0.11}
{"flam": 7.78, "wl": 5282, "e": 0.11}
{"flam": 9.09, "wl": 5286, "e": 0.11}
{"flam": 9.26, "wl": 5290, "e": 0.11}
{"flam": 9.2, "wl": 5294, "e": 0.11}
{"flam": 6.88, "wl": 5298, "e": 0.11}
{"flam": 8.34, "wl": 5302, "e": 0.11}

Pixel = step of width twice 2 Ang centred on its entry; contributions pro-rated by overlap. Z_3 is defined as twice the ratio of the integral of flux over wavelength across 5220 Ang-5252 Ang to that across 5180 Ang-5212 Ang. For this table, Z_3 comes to 3.06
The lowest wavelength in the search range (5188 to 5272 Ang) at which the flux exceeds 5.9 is 5190 Ang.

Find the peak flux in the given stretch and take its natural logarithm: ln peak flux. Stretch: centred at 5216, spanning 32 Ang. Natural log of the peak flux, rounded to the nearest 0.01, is 2.14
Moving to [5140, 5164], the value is 1.90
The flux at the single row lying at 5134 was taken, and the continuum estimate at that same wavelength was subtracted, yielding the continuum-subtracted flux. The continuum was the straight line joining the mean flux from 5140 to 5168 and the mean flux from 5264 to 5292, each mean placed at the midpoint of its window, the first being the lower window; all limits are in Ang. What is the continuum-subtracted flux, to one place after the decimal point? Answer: 0.9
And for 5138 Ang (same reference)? 0.3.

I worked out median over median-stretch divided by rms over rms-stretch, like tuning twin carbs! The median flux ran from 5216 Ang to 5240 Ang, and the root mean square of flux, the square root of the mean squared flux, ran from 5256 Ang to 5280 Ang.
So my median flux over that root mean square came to 1.05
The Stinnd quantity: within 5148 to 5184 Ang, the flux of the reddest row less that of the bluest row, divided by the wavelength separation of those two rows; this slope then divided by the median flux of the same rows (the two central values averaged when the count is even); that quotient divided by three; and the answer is -0.005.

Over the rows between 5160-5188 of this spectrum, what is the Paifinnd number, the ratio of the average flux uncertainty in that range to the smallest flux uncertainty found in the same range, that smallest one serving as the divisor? 1.07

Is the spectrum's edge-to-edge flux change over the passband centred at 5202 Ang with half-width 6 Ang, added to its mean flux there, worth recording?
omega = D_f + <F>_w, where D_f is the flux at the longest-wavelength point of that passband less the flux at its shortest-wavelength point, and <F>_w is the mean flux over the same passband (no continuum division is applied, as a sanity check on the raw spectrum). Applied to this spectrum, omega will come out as 3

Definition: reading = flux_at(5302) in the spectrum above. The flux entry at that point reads 8.34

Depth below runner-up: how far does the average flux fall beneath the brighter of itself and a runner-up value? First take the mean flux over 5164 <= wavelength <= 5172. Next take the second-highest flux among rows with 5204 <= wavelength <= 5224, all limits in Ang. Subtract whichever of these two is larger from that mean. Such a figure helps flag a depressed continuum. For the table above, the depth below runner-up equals -3.6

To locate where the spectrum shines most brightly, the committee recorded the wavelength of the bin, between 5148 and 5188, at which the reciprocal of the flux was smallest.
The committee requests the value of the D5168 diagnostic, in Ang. 5162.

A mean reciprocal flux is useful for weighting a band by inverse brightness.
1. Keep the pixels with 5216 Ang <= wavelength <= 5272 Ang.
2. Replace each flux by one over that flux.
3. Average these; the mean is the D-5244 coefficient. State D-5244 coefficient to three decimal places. 0.134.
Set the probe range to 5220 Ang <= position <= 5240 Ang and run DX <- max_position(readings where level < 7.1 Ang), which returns 5226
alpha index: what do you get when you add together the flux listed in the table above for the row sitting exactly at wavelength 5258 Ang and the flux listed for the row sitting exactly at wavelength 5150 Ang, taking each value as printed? 14.8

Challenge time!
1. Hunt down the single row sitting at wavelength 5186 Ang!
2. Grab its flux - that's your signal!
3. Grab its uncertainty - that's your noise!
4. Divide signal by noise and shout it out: 49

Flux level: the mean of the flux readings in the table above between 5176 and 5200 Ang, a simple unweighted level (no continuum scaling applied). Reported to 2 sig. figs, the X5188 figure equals 5.4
